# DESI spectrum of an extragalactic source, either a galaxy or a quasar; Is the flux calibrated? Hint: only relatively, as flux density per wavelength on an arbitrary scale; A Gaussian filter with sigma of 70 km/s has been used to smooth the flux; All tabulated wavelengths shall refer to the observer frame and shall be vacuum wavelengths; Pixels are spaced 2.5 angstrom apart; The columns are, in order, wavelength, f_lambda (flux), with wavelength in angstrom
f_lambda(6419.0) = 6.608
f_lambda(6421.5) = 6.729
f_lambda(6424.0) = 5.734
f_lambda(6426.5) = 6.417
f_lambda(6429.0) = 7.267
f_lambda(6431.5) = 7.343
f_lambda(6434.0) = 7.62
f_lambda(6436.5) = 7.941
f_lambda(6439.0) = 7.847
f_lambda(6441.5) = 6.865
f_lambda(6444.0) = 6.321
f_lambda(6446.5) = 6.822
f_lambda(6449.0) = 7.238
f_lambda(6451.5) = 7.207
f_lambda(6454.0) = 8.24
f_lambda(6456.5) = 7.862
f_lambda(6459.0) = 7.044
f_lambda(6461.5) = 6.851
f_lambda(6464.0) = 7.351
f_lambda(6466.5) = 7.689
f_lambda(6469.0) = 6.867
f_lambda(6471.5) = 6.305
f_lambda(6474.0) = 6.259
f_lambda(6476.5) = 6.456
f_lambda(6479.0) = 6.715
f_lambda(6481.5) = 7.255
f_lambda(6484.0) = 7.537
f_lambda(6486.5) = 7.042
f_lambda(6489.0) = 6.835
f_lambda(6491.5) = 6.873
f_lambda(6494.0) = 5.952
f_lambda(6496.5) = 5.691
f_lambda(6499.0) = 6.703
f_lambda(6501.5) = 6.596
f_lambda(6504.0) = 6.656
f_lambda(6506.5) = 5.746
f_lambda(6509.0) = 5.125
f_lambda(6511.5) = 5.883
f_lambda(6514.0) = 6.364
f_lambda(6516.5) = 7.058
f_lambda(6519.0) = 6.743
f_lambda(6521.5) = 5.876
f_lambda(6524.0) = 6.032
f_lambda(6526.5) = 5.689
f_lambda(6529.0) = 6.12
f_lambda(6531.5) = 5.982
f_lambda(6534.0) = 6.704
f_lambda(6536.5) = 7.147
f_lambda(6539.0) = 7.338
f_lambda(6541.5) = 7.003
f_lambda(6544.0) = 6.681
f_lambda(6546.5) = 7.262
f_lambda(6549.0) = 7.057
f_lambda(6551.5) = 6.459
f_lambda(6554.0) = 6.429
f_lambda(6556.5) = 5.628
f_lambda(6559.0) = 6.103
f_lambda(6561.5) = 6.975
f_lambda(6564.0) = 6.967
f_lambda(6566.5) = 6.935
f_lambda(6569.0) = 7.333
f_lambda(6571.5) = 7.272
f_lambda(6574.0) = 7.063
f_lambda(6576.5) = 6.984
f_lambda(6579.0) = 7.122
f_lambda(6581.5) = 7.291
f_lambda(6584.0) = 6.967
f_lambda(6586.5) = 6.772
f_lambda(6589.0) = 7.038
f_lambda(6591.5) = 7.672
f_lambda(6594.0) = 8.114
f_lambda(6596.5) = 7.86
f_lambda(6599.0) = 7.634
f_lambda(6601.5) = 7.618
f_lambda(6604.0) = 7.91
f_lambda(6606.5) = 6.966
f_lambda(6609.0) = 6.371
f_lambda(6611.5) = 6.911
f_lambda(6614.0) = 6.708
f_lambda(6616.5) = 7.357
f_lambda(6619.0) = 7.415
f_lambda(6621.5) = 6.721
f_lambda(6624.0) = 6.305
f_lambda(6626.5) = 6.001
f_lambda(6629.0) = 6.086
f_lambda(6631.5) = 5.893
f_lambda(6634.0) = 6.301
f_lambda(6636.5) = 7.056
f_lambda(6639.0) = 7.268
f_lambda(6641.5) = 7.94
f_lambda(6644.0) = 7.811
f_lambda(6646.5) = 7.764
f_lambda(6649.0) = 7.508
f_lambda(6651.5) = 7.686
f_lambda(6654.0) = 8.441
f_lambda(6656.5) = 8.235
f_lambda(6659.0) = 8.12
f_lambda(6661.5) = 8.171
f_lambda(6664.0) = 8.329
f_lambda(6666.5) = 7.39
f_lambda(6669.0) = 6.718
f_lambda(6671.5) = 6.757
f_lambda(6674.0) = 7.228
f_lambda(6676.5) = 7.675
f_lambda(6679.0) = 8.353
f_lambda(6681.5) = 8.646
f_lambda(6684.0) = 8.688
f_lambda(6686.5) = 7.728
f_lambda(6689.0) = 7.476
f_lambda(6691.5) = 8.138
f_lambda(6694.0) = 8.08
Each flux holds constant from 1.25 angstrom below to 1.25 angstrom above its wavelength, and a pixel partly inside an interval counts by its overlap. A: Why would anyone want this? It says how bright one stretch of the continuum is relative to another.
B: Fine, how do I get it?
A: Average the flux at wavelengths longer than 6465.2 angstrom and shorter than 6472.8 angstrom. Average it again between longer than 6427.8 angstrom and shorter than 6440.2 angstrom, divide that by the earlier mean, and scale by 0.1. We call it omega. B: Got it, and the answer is 0.109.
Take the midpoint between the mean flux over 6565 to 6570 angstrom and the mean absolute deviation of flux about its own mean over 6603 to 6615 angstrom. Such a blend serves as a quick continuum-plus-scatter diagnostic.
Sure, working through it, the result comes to 3.75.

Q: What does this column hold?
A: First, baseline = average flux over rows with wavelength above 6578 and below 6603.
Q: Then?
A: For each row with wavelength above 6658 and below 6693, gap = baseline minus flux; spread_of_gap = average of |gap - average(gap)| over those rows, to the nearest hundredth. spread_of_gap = 0.53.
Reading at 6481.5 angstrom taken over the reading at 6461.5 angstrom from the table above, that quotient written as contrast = 1.06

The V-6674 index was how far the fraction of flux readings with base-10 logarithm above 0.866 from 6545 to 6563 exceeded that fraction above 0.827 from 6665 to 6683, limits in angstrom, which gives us -1.0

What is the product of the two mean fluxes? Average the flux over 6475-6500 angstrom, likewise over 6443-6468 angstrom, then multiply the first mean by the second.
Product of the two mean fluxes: 49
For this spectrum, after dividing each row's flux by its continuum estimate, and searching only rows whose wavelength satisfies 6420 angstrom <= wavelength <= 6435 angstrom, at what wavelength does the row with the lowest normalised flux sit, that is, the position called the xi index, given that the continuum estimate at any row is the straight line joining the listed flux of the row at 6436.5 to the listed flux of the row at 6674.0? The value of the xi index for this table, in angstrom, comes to 6424.0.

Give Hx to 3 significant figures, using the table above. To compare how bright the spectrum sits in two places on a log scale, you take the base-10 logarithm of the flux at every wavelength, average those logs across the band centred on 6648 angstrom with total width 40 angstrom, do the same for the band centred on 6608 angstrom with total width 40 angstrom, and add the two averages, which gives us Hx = 1.73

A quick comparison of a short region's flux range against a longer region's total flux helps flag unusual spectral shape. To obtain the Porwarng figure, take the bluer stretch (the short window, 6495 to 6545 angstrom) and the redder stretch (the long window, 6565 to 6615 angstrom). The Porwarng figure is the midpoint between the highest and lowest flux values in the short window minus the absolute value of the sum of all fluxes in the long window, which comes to -138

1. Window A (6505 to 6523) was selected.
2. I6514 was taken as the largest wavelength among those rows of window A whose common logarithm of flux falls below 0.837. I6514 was 6521.5 angstrom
